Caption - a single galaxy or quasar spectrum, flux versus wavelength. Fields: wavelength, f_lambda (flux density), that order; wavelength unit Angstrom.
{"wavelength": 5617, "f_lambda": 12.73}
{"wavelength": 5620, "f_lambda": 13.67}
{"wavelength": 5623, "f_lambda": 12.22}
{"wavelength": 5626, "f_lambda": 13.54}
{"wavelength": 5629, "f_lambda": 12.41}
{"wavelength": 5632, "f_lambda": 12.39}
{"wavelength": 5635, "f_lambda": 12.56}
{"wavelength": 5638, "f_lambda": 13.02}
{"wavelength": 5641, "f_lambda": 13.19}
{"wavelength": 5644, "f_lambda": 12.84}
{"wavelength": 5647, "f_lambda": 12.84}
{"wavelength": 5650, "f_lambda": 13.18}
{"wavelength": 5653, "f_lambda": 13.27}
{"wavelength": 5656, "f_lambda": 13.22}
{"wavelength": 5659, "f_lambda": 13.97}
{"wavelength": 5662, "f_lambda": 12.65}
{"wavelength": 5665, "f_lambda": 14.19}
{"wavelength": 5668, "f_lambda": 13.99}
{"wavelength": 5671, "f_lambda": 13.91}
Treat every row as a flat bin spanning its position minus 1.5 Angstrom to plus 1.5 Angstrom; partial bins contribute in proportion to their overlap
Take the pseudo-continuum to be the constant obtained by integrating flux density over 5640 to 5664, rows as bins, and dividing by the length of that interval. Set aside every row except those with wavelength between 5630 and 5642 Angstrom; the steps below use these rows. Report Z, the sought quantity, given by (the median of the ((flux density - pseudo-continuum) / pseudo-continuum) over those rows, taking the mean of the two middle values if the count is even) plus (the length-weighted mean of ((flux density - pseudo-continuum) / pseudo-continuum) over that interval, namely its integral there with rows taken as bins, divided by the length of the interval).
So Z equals -0.06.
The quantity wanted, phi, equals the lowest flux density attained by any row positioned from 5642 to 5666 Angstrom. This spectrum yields 12.65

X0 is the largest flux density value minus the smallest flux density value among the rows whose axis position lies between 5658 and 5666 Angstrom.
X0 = 1.5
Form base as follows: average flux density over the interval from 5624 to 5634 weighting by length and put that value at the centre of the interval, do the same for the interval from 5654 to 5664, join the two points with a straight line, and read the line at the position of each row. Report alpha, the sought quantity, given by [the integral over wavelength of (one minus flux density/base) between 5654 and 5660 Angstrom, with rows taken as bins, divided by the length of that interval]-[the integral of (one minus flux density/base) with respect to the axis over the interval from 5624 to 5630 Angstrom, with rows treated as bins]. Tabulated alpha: 0.10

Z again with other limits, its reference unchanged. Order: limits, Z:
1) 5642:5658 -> 0.00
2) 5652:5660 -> 0.03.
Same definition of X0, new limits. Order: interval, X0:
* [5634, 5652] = 0.6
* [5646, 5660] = 1.1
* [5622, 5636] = 1.3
